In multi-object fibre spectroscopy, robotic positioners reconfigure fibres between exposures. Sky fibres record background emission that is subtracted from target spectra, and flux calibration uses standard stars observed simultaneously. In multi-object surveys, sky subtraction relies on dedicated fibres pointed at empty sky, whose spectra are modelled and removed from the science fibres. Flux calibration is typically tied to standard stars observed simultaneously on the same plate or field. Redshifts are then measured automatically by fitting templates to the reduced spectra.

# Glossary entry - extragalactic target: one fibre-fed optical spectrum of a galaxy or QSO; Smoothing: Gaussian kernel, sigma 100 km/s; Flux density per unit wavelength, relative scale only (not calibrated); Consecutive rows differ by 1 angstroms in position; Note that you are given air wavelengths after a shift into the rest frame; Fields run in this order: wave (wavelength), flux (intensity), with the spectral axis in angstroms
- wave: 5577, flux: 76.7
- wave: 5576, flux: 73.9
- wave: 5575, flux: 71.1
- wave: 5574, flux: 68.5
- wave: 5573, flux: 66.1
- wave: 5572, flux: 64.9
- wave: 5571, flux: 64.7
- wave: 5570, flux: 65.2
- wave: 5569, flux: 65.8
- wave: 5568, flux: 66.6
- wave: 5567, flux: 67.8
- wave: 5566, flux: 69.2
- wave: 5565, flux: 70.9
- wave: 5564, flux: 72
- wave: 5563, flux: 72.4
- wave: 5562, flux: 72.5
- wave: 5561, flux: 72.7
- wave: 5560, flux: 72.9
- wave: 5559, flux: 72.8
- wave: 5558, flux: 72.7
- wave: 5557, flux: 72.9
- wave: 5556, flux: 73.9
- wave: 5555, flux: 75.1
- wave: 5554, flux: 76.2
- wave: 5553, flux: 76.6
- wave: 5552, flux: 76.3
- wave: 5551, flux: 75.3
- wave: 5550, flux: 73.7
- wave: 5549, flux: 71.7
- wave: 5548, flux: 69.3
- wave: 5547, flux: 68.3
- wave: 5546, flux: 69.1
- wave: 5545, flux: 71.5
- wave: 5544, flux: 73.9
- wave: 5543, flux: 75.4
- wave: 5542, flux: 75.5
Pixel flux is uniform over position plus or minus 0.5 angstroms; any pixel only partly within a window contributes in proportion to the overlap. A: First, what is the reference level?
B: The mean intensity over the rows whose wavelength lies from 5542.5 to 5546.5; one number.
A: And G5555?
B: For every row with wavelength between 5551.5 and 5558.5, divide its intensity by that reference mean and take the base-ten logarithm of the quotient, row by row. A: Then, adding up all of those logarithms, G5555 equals 0.10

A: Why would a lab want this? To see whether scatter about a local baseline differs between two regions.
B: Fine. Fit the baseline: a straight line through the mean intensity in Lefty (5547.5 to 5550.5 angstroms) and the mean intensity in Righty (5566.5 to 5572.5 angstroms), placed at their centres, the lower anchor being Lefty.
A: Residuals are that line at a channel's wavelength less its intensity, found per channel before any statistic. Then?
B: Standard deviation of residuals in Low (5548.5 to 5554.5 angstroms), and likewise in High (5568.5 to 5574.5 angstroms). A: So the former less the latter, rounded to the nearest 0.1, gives 0.6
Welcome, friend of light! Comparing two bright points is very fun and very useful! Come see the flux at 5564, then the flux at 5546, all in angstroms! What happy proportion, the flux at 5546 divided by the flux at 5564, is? 0.96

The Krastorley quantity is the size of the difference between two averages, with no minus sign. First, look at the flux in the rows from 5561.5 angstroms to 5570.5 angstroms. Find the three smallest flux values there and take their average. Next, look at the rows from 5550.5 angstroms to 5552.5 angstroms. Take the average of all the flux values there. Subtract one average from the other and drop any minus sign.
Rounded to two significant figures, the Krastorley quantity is 9.9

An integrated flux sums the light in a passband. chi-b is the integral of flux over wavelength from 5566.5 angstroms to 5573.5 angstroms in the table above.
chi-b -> 461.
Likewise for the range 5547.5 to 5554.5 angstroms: 519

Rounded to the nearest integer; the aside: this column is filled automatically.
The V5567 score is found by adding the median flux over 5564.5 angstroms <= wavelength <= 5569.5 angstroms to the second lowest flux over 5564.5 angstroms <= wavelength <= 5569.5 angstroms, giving 134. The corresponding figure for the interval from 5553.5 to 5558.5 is 147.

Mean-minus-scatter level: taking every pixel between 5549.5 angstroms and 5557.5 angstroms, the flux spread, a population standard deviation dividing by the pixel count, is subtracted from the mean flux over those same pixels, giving 73.7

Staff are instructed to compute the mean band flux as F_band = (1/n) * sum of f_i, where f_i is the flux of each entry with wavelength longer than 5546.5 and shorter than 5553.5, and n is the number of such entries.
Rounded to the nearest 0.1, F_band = 73.0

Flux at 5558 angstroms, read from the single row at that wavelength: 72.7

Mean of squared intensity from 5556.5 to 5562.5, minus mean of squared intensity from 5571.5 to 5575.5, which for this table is 710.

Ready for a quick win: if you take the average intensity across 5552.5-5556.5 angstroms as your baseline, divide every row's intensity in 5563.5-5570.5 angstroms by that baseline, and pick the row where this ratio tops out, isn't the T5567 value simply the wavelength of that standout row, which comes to 5564 angstroms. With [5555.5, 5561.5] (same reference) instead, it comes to 5556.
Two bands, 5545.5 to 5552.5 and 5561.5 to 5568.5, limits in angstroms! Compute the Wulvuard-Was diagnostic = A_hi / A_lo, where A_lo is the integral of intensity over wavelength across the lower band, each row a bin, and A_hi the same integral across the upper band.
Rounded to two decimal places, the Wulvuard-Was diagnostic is 0.98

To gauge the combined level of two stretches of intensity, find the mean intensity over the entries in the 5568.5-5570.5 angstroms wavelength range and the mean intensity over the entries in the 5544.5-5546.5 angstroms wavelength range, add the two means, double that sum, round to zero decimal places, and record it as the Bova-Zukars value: 272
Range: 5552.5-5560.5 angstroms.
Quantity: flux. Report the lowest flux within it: 72.7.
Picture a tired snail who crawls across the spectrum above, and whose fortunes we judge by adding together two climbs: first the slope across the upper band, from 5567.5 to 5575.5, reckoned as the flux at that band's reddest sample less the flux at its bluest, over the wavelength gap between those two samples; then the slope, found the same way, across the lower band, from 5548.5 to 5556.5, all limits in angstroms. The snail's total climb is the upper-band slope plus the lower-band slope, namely 0.96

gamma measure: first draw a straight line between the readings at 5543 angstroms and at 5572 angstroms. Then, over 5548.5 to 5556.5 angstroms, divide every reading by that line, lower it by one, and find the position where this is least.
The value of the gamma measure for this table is 5549 angstroms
